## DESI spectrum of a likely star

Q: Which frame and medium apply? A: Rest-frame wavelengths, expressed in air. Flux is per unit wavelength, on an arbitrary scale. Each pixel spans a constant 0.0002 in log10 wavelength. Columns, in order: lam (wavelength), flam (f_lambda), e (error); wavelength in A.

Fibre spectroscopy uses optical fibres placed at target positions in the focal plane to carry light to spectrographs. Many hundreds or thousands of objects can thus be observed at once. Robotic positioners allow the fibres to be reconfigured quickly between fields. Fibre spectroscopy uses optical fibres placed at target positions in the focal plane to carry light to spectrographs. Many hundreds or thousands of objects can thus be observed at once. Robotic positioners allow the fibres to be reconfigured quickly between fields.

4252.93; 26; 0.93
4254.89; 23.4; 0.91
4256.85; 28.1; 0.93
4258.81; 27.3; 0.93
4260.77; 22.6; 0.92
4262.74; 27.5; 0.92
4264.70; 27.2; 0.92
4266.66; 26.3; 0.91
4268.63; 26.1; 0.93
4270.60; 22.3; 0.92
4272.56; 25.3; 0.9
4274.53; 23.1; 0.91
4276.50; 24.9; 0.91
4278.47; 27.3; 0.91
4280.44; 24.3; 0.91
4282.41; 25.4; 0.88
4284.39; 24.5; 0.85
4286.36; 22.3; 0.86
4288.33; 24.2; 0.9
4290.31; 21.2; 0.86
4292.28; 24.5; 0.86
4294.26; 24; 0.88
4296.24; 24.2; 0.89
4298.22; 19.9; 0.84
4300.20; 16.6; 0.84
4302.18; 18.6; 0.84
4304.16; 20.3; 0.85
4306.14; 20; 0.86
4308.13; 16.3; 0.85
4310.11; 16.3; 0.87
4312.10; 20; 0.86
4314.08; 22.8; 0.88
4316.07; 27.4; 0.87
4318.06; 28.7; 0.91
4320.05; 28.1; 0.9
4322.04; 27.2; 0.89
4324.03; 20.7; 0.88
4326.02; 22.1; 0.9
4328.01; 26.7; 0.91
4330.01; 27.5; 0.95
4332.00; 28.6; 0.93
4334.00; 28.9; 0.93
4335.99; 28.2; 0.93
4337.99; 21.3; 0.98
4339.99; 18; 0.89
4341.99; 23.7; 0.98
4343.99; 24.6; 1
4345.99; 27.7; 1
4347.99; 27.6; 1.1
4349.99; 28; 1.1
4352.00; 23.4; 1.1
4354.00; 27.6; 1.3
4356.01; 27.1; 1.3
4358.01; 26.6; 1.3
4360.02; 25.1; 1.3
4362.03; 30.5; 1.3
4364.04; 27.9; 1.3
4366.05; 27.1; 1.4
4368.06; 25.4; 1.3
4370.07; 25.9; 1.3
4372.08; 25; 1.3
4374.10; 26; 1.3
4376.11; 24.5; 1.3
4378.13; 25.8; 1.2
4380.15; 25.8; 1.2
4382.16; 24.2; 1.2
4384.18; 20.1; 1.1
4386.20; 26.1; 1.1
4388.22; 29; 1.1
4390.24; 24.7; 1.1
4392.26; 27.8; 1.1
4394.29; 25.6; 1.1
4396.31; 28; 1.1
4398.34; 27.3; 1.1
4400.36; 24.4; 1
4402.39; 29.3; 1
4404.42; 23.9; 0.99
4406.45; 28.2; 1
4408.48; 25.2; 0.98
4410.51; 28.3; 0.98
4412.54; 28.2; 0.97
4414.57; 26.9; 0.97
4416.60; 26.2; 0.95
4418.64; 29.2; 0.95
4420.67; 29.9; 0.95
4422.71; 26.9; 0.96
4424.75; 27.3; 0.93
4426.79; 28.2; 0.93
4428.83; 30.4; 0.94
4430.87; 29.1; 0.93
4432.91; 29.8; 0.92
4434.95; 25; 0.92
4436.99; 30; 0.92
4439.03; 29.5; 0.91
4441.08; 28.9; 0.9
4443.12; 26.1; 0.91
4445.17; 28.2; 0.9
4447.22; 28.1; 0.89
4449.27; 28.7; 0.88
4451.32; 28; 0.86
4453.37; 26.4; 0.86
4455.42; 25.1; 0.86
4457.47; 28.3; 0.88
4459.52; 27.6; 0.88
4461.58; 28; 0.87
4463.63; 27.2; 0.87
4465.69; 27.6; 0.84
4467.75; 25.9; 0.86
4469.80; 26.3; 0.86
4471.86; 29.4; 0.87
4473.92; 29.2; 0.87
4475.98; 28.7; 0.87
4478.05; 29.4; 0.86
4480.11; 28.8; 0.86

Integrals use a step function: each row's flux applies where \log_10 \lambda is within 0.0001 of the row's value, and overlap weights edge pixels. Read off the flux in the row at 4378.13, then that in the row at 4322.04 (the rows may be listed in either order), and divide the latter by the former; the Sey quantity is 1.05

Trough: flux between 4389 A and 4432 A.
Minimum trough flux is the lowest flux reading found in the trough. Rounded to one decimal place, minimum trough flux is 23.9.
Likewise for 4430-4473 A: 25.0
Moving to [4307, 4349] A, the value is 16.3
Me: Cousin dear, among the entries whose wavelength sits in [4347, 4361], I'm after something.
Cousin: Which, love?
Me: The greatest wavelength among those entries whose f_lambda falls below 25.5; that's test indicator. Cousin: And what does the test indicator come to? 4360.02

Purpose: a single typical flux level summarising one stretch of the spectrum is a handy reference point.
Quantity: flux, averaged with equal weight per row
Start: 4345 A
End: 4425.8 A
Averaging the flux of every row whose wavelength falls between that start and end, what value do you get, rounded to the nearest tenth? 26.6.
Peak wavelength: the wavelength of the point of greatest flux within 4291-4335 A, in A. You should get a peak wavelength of 4334.00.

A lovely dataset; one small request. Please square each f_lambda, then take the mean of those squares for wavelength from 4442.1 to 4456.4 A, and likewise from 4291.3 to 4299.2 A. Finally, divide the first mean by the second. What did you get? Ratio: 1.38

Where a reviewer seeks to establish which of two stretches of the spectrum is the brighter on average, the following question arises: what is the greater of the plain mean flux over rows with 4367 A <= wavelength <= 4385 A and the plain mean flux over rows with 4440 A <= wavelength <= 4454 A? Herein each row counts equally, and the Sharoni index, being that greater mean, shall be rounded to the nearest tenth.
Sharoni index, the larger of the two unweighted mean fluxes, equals 27.8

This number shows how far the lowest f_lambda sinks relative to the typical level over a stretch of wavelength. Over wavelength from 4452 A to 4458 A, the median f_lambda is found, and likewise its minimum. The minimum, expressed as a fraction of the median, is 0.95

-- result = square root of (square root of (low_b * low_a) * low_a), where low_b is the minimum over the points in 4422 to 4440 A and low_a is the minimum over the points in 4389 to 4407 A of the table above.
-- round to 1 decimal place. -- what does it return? 24.2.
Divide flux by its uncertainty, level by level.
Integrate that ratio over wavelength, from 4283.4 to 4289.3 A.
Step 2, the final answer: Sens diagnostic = 161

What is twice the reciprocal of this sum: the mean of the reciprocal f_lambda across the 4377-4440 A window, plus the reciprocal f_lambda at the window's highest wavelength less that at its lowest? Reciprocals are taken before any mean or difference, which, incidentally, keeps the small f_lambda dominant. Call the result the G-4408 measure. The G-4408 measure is 62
